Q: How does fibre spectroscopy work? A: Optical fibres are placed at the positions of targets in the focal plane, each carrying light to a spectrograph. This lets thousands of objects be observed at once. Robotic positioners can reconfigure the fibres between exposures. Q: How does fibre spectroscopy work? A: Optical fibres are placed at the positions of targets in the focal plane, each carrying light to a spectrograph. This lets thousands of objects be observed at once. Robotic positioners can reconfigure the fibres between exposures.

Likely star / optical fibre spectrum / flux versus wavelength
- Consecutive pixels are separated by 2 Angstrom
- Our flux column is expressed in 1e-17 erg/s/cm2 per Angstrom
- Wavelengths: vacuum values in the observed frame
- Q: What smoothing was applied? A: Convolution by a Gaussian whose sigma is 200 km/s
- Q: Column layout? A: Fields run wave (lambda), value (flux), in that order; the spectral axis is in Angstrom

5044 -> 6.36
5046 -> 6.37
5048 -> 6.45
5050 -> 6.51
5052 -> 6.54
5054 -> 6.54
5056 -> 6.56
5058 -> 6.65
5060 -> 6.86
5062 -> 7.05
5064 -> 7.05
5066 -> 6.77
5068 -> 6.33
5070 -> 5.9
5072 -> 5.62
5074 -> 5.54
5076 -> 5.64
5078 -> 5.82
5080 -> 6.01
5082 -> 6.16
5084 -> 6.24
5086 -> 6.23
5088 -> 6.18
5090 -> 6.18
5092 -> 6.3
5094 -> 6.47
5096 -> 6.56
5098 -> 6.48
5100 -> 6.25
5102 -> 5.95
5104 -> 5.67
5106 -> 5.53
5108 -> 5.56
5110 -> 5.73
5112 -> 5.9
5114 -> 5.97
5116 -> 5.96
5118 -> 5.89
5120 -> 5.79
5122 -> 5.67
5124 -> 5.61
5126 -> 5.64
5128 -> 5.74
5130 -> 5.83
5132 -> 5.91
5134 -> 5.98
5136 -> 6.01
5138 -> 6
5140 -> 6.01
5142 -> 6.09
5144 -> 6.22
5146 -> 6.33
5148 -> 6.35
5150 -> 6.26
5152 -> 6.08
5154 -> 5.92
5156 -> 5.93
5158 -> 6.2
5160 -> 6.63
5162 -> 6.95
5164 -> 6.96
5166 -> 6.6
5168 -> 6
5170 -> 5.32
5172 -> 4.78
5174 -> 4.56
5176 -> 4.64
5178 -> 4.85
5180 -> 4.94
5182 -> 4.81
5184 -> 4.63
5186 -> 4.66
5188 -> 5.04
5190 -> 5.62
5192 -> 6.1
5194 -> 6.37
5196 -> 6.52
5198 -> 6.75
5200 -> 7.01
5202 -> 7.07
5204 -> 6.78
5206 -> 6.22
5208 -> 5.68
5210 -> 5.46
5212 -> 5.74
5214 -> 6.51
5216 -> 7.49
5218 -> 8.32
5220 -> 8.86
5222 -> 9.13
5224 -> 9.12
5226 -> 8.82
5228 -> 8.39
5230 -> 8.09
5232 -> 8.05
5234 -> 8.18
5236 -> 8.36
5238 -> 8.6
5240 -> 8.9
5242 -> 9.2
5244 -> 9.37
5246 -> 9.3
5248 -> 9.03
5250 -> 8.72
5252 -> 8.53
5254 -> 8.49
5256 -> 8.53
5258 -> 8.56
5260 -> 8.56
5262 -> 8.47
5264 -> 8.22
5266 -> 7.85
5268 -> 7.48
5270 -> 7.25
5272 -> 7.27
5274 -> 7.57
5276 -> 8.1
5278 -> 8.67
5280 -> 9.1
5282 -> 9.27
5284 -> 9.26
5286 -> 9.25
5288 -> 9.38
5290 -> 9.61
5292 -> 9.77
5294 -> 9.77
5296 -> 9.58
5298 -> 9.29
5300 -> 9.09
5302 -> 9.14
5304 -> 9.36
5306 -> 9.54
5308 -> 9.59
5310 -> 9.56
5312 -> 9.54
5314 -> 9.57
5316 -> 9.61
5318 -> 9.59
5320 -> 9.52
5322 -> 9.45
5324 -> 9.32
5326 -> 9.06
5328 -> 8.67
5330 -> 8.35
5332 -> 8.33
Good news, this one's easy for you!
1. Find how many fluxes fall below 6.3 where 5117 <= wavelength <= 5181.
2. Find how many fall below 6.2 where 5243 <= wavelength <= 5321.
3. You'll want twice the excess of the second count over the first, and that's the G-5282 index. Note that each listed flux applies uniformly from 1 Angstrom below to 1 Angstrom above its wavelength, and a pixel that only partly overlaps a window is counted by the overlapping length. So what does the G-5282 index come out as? -52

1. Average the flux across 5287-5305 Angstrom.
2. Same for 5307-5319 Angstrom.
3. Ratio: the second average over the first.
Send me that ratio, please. 1.01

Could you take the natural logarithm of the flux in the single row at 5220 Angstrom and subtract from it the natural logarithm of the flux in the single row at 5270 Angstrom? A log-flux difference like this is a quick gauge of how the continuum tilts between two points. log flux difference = 0.20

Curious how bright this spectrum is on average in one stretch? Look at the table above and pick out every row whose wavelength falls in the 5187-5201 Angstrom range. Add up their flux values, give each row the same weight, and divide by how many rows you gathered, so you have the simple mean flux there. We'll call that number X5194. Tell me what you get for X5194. 6.20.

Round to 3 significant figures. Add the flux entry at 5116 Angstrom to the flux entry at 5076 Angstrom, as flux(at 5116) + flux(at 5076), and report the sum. 11.6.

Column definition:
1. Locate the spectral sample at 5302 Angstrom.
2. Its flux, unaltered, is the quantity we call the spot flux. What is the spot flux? 9.14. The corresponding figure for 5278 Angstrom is 8.67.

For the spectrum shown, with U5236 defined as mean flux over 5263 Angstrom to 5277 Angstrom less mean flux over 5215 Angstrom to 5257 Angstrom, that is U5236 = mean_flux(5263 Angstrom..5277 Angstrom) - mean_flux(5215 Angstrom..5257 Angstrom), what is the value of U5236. -1.0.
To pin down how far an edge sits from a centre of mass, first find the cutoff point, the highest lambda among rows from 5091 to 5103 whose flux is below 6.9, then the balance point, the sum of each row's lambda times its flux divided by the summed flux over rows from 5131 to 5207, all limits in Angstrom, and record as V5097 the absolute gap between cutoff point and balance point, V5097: 66.9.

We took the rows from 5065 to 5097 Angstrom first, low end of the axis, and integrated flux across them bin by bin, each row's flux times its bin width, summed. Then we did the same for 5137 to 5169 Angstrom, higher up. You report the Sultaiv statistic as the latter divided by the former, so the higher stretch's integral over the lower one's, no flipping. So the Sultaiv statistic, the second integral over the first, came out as 1.03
